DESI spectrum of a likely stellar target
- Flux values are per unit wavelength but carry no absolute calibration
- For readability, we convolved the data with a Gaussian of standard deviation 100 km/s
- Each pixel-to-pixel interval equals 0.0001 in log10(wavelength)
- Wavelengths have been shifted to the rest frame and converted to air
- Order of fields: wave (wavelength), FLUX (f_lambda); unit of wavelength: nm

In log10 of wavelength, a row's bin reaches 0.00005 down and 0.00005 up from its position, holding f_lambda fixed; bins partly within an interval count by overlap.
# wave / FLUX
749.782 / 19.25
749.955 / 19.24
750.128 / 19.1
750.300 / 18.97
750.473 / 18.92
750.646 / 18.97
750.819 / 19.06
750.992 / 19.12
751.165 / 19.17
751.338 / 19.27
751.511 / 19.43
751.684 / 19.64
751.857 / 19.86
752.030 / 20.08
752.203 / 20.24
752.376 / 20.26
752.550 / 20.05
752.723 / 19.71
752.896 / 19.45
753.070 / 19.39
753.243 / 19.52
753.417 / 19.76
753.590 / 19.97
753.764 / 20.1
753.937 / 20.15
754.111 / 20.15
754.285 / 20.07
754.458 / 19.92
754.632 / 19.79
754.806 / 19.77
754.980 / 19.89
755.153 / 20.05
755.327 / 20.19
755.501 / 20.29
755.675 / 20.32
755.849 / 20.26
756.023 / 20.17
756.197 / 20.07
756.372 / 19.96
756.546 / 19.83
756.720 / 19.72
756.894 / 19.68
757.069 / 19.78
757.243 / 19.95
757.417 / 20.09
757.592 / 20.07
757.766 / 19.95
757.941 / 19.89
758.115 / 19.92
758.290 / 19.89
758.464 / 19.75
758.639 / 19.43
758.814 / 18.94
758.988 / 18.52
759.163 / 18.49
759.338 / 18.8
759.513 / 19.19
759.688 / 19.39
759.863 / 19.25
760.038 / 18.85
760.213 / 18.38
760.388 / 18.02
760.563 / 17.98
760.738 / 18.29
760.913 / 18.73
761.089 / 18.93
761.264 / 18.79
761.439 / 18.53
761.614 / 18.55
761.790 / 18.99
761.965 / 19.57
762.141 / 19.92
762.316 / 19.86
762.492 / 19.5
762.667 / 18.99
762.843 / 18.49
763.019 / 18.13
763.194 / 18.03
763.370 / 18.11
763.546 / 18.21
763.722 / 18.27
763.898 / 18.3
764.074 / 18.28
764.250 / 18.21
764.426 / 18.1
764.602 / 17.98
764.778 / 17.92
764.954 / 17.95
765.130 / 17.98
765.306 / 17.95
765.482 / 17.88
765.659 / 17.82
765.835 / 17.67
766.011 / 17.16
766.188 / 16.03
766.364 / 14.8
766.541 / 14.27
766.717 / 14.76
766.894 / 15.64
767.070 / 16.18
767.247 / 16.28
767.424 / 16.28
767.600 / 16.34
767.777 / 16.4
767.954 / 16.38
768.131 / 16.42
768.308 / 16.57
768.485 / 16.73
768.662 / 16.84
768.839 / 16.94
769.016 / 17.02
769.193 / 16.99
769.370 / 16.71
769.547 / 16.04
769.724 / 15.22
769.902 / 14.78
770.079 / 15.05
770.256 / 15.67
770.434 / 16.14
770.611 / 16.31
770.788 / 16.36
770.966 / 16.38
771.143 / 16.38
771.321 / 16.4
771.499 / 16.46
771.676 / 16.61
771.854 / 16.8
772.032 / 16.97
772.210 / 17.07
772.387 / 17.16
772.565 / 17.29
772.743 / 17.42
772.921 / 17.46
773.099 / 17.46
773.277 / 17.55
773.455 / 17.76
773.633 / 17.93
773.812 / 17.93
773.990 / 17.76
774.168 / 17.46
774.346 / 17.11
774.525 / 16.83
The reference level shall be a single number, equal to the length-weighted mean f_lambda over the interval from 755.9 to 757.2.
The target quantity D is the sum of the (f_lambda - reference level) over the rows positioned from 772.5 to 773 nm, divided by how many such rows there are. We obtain -2.5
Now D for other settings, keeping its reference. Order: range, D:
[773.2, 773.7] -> -2.1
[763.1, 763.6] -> -1.8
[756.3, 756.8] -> -0.1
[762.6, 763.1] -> -1.4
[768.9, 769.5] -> -3.0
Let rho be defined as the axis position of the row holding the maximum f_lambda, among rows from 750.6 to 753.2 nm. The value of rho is 752.376 nm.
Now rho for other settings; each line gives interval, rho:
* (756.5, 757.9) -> 757.417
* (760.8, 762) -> 761.965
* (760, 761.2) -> 761.089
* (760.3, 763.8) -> 762.141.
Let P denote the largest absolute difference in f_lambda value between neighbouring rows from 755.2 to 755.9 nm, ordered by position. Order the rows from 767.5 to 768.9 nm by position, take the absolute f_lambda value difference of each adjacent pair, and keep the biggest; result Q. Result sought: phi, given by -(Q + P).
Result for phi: -0.3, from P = 0.10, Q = 0.16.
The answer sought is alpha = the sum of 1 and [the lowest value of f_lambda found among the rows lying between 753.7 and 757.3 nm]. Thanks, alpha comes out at 20.7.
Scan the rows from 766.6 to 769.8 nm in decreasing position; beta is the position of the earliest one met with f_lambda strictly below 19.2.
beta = 769.724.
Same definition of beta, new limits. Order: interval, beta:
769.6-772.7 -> 772.565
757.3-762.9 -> 762.843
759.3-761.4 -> 761.264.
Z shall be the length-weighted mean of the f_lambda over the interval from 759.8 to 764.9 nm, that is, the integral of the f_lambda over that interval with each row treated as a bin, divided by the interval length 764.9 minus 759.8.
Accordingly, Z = 18.6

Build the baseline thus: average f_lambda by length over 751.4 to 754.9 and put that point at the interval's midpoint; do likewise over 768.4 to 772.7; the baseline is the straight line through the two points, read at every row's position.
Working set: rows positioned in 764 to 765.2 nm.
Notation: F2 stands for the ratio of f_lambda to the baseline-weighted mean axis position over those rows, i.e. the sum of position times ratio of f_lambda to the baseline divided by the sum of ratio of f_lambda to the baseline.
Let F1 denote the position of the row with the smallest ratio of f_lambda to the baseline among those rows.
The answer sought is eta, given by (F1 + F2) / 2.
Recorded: 764.69 nm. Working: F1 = 764.778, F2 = 764.60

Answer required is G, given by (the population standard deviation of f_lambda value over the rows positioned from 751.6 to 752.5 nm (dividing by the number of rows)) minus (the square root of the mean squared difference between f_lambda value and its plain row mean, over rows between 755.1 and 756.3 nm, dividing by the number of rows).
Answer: 0.14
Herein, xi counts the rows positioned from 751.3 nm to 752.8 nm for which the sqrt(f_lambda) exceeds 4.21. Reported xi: 9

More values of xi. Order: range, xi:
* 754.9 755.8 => 5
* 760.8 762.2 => 8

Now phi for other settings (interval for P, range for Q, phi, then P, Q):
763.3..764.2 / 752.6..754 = -0.4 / 0.10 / 0.26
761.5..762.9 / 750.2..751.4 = -0.7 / 0.58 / 0.10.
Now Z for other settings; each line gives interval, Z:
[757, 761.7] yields 19.1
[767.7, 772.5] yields 16.4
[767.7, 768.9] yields 16.6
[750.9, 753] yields 19.7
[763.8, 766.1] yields 17.9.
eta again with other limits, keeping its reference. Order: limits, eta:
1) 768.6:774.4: 770.75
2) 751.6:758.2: 753.31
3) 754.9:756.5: 755.33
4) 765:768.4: 766.62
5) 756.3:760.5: 759.38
